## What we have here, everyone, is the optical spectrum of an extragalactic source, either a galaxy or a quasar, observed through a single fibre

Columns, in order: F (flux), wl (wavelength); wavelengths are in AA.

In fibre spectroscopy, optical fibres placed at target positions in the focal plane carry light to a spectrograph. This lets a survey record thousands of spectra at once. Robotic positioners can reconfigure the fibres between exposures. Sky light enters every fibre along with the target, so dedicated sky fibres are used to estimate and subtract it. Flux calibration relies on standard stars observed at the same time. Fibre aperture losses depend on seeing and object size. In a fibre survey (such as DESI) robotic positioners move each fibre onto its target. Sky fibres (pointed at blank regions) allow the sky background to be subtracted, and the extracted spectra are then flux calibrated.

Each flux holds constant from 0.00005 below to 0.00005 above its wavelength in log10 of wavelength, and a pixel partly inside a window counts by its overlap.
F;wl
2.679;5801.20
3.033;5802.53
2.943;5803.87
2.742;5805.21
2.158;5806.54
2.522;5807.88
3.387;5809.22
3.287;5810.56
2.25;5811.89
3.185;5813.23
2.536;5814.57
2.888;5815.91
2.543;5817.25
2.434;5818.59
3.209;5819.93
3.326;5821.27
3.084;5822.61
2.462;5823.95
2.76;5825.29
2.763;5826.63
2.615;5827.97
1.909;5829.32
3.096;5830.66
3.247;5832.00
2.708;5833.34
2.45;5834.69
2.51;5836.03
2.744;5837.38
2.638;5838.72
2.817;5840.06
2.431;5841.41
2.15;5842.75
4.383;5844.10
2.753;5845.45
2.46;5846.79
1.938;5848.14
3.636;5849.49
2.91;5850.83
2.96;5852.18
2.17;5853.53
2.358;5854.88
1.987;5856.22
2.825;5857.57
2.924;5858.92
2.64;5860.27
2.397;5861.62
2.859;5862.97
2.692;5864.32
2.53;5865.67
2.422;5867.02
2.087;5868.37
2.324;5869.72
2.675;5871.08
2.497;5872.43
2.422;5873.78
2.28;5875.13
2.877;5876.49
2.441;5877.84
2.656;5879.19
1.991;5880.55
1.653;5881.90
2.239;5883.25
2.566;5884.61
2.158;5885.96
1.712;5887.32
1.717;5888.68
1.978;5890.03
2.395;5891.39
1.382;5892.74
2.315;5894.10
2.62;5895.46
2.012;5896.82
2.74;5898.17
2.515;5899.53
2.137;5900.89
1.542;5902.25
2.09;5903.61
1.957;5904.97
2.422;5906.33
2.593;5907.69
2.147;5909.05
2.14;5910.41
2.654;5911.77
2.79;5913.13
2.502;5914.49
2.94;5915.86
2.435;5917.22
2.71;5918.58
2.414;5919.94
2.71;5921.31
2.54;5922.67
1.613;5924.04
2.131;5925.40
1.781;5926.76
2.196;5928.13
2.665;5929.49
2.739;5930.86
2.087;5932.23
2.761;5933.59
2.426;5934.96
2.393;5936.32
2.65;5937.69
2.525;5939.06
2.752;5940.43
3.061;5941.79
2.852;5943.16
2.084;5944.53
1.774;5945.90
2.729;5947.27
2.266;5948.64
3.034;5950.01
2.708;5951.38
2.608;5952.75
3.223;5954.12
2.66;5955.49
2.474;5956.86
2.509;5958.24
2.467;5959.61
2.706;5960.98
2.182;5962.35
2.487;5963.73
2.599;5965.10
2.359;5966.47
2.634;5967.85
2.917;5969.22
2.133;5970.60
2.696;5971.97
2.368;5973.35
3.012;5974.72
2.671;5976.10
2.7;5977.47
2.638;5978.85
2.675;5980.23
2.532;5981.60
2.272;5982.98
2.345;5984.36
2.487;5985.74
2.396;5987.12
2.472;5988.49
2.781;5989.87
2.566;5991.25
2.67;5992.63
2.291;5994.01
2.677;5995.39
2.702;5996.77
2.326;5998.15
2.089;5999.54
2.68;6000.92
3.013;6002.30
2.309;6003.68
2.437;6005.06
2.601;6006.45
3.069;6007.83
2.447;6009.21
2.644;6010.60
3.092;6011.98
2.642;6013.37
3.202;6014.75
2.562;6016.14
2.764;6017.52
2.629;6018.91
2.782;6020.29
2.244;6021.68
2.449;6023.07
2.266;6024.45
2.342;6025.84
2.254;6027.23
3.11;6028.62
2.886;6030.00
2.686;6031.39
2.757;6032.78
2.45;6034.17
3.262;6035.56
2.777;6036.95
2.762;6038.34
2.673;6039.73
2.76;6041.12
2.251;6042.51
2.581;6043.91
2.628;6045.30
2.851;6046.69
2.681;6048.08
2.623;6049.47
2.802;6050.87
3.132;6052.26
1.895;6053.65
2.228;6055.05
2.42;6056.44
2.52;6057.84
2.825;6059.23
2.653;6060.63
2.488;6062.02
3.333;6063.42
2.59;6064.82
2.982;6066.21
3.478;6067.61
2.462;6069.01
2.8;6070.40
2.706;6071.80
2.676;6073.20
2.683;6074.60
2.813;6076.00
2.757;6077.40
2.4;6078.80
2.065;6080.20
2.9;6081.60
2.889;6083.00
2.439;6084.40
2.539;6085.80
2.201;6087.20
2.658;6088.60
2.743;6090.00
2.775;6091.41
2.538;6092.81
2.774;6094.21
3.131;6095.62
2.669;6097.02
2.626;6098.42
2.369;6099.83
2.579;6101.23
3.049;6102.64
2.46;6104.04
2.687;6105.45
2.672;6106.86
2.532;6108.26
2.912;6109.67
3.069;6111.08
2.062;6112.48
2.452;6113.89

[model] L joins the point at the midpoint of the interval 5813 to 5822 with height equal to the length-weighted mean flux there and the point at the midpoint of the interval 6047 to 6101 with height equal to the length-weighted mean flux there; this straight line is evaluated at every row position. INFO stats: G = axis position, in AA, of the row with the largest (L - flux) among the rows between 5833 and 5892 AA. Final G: 5881.90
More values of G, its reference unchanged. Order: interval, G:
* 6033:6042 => 6034.17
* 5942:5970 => 5945.90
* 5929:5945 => 5932.23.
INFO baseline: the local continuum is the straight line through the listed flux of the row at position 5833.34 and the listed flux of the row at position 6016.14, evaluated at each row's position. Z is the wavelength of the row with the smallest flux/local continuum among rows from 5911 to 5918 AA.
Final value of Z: 5917.22 AA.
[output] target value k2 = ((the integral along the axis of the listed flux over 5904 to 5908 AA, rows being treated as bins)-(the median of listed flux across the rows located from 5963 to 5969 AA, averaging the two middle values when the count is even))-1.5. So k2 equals 5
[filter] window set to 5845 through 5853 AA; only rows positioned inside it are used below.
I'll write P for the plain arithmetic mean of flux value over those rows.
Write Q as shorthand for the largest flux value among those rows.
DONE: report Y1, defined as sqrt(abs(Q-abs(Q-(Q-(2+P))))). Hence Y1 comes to 1.07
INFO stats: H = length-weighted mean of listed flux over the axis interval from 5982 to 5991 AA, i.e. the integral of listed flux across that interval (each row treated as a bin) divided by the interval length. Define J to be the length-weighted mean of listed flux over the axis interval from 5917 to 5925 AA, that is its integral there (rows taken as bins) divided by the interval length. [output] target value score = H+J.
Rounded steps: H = 2.47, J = 2.39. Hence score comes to 4.86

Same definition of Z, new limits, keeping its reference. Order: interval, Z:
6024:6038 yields 6027.23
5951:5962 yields 5959.61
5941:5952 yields 5945.90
